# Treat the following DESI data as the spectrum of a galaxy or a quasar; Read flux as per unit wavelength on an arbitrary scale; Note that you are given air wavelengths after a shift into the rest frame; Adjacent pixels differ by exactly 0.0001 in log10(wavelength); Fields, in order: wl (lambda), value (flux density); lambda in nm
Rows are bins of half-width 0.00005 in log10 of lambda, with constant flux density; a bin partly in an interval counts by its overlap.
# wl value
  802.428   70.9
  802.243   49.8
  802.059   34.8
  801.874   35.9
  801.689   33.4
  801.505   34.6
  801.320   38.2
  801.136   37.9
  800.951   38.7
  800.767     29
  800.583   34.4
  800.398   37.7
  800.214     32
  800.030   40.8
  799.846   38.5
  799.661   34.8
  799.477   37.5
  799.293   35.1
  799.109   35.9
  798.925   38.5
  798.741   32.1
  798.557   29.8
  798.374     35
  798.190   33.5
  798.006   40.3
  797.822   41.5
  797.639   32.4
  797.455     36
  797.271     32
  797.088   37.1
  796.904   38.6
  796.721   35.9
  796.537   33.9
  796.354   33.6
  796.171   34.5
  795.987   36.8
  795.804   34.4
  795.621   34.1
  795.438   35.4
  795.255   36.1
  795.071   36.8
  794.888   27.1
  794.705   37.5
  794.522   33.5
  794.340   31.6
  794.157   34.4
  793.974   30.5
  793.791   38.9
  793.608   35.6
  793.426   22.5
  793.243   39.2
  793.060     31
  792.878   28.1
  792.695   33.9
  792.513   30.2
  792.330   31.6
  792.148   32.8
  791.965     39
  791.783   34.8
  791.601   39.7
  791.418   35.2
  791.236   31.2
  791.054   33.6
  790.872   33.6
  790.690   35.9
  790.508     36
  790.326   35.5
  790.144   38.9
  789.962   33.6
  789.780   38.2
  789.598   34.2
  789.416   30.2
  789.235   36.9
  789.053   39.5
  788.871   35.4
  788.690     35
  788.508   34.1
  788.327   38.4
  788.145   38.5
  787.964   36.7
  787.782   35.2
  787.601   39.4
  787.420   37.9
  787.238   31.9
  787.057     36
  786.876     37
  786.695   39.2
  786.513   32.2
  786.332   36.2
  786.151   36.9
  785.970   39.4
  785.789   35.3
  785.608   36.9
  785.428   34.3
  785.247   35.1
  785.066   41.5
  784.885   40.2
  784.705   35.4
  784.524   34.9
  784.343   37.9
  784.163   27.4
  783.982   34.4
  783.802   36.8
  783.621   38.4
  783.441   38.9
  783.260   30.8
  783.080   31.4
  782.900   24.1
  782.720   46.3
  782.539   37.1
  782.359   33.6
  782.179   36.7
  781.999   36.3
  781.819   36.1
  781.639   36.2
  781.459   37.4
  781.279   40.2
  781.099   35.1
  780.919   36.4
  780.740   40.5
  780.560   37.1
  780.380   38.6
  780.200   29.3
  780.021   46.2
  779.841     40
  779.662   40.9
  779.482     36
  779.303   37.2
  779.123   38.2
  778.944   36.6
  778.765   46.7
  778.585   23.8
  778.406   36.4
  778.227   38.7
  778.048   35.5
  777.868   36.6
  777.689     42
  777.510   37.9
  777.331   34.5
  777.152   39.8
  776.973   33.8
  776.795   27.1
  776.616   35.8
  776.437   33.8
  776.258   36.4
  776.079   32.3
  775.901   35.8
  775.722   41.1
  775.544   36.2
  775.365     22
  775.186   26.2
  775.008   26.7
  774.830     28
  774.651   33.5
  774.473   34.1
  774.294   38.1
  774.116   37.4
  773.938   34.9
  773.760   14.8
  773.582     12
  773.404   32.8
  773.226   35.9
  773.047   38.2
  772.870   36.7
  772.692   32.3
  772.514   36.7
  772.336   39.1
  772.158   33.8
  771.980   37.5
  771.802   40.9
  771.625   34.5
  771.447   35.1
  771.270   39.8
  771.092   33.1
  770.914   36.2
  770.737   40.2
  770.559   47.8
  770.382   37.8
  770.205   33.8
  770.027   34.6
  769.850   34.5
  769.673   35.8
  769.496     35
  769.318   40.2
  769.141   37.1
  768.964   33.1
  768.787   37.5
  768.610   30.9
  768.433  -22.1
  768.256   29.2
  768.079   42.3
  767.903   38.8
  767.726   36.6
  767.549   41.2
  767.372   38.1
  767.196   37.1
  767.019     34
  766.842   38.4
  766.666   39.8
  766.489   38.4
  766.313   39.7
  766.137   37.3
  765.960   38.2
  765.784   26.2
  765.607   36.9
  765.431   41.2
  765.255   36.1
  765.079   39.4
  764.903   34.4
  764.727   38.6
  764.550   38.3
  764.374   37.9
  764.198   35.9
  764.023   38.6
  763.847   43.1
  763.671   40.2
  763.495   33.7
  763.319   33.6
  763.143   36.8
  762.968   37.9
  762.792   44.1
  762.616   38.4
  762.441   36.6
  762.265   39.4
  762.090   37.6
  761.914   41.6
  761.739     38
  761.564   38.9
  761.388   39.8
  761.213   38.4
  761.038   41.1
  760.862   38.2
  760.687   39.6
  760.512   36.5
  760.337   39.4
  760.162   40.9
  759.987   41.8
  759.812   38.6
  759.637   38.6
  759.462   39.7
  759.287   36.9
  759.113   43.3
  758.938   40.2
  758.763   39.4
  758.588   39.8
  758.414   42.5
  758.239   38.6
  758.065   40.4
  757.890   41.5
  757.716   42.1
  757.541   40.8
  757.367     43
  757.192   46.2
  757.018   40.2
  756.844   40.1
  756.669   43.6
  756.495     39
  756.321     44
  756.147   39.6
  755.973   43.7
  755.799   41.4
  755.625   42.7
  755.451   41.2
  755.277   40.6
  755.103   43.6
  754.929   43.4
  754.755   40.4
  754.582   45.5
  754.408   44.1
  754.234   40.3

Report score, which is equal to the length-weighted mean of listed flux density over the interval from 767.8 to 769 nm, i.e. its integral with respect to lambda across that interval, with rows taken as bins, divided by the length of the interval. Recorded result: 27.0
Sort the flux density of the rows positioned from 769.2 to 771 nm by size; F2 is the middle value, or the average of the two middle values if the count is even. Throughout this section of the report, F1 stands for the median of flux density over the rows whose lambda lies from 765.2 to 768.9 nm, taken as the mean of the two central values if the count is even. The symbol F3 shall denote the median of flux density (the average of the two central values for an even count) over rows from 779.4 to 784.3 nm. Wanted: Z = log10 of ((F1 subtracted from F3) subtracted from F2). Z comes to 1.57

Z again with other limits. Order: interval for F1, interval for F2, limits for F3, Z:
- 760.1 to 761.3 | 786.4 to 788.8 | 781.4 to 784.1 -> 1.60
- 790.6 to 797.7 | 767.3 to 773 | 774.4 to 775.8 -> 1.61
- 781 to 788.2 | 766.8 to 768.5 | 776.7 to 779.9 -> 1.57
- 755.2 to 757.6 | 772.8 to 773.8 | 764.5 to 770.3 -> 1.59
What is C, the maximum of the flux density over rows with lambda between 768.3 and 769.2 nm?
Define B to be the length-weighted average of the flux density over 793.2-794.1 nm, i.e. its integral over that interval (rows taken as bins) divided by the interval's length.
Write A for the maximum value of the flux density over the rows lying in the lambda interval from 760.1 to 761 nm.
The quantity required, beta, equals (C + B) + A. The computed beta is 111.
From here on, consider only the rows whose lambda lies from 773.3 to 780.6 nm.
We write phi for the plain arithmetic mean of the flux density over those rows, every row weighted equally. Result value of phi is 34.3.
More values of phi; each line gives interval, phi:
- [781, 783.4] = 35.5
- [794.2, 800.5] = 35.3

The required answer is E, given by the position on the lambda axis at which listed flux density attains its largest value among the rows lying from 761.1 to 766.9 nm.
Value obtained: 762.792 nm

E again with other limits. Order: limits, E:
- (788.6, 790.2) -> 789.053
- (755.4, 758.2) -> 757.192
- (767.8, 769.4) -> 768.079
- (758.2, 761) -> 759.113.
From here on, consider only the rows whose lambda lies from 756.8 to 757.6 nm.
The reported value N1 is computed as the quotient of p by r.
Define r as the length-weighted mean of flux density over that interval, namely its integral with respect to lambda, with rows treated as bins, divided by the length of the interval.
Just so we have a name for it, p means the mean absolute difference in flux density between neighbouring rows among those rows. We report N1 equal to 0.068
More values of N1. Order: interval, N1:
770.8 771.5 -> 0.133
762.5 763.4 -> 0.106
